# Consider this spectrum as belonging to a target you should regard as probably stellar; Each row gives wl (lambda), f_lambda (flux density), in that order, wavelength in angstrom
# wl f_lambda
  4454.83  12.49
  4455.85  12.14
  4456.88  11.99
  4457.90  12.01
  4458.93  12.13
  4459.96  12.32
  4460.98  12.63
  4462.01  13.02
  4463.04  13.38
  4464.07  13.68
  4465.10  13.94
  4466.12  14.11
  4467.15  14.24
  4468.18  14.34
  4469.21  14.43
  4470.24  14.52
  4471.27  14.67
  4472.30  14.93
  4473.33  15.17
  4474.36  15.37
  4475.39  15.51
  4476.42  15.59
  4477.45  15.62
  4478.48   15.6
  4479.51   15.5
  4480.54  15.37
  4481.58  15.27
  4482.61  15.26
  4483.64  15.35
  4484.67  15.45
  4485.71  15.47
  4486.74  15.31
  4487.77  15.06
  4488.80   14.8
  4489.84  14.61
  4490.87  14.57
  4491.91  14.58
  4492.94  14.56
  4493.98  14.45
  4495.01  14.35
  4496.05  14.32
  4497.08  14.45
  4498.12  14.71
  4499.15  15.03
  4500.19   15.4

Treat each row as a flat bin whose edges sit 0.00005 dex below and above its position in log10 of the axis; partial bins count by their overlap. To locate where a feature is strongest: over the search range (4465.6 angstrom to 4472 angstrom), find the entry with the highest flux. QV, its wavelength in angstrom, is 4471.27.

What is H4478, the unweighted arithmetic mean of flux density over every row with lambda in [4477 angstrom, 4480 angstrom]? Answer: 15.6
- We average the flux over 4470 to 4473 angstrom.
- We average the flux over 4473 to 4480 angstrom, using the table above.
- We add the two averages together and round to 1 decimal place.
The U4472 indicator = 30.2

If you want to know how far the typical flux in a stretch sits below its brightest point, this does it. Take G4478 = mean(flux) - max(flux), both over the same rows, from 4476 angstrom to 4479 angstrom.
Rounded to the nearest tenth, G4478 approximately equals 0.0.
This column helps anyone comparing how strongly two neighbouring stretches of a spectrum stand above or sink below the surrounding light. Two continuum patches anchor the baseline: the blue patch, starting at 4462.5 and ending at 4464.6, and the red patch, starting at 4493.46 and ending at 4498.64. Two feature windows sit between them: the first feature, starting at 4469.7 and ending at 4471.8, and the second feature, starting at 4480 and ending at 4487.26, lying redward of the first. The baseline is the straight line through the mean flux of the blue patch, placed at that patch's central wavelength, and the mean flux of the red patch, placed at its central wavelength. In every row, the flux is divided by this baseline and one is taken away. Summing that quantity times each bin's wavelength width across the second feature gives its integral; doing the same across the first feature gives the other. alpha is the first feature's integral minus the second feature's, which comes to -0.51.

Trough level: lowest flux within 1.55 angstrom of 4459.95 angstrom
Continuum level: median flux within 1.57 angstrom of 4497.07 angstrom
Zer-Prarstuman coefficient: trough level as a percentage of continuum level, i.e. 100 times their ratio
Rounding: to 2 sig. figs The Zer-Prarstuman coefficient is 84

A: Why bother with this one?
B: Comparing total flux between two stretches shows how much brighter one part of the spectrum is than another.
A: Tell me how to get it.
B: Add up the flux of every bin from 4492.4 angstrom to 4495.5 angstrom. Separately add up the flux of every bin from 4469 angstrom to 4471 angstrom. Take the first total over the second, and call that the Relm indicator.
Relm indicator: 1.5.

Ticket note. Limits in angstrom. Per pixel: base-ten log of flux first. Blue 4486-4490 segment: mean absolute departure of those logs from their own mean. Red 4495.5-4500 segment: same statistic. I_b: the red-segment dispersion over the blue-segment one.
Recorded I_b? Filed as 1.0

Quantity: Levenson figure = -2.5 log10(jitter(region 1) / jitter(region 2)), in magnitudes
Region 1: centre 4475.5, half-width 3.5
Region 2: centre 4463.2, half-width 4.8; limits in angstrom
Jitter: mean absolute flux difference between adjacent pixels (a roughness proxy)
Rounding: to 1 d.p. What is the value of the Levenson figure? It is 0.9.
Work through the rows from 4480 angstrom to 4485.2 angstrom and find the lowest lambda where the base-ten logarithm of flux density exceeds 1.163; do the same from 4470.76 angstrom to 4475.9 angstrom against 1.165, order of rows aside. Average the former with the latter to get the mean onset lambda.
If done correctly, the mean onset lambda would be 4475.9 angstrom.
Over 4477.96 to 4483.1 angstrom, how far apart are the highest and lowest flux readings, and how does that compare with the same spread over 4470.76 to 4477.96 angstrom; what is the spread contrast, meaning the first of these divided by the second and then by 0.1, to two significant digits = 3.6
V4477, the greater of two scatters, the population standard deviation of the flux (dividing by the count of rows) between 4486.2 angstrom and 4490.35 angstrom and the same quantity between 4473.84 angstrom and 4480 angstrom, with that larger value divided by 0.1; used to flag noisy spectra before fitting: 2.6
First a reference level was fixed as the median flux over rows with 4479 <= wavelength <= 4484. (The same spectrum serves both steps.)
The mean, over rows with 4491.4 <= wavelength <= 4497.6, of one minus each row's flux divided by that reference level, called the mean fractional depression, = 0.06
